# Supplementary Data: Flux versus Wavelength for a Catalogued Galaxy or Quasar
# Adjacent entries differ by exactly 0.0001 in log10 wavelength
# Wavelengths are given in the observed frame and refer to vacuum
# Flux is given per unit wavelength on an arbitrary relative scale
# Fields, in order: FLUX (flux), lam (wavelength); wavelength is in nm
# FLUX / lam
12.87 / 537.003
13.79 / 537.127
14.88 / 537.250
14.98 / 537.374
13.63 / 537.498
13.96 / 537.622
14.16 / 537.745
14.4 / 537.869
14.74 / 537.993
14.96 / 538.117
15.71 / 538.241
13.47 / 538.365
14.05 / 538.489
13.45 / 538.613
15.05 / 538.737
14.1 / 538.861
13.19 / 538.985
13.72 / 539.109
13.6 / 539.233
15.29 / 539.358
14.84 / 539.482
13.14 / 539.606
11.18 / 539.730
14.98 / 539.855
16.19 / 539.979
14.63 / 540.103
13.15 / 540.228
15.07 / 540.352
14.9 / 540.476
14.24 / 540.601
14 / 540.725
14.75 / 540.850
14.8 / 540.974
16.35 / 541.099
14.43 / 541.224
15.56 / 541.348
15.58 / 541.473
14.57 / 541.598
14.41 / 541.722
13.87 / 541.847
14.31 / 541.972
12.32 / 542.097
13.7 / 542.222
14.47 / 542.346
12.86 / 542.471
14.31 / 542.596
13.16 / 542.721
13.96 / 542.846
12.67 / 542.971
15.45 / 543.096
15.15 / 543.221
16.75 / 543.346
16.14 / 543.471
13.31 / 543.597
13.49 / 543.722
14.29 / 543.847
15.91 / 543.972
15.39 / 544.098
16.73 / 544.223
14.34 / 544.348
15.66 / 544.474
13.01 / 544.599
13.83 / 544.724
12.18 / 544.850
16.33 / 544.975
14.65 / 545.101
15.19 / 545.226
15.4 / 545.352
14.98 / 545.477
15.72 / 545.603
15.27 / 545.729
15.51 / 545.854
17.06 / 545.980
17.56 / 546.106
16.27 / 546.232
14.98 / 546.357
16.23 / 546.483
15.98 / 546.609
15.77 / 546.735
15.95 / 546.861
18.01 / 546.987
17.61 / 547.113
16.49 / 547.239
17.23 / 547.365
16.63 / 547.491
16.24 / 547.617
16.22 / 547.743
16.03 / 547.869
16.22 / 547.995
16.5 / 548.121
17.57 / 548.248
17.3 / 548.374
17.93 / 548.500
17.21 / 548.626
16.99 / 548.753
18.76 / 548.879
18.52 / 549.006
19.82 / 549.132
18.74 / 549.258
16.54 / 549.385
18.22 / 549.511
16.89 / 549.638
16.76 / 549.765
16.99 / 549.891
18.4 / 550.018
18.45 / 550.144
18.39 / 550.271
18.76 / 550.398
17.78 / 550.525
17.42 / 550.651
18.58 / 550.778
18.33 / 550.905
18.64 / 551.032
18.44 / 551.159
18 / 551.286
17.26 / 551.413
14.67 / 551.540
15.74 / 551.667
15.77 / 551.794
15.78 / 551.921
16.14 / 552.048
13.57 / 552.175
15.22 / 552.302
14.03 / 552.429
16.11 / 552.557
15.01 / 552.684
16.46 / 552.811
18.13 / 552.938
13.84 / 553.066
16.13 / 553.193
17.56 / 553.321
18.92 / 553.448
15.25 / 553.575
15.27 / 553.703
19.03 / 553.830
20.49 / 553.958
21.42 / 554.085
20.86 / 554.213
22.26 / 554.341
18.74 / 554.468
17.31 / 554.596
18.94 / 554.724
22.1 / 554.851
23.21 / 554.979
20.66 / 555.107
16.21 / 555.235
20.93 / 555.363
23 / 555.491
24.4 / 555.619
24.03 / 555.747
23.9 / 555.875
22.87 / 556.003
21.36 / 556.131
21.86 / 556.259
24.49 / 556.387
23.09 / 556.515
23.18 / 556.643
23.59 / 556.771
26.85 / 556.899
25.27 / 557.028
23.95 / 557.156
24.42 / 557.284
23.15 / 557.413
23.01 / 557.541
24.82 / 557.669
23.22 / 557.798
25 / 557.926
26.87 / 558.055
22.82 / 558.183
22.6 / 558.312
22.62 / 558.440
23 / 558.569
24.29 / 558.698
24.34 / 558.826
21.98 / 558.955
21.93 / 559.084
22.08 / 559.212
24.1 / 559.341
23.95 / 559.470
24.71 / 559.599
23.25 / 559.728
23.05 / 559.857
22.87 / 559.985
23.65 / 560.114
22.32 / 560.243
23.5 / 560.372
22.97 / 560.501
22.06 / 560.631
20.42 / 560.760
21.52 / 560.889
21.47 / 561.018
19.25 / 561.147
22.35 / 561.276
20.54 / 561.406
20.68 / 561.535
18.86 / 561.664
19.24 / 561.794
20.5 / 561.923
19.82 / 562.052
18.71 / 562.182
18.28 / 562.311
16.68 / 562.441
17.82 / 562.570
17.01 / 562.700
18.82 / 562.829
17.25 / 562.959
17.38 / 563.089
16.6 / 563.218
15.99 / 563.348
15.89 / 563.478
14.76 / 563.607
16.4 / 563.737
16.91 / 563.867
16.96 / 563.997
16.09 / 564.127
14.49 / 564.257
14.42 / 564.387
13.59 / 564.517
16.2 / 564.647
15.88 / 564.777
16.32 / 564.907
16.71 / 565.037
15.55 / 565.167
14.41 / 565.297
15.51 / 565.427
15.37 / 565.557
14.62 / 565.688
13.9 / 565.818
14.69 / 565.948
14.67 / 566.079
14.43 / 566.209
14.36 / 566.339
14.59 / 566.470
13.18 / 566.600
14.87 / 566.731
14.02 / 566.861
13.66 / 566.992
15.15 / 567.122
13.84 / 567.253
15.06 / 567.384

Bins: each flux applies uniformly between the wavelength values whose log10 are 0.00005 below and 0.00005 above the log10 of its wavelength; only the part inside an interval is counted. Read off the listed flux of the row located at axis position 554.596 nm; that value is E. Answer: 17.31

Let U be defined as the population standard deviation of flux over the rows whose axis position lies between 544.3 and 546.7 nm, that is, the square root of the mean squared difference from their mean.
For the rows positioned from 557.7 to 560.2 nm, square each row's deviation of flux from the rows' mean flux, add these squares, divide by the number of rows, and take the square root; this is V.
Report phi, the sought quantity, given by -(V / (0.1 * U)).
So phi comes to -9.4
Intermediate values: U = 1.27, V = 1.19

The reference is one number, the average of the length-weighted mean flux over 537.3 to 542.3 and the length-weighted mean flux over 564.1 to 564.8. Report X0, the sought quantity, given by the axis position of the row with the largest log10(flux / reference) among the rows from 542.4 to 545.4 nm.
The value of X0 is 543.346 nm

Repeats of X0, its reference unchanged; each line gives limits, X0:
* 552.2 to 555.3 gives 554.979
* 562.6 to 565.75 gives 562.829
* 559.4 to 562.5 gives 559.599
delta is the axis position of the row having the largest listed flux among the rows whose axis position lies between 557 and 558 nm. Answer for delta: 557.028 nm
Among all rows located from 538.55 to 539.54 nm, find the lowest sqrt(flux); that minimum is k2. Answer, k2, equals 3.6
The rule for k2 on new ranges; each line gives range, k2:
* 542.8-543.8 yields 3.6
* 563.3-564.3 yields 3.8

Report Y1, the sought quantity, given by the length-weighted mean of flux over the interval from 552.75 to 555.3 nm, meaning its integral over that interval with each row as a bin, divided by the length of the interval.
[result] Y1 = 19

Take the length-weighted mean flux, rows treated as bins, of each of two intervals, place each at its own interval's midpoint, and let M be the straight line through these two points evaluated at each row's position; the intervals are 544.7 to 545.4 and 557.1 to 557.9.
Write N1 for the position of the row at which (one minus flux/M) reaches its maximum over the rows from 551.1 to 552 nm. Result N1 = 551.540 nm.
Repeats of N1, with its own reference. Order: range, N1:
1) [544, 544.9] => 544.850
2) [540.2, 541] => 540.228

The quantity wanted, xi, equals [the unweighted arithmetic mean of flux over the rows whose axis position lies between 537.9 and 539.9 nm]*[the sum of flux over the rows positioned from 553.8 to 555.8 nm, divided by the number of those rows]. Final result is 294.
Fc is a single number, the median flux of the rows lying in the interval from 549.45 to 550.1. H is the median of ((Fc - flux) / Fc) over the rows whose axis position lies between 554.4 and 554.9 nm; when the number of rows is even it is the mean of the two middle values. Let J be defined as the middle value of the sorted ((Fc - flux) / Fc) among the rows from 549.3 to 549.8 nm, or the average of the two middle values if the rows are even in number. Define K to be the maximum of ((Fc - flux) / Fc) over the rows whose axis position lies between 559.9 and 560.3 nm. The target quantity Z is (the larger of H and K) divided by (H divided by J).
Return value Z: 0.01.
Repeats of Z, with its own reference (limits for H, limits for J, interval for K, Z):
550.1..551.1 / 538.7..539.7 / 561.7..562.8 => -0.04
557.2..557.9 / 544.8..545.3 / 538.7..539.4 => -0.07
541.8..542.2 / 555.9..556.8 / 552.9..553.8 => -0.36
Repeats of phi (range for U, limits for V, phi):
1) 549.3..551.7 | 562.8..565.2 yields -10.9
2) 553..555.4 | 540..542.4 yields -3.3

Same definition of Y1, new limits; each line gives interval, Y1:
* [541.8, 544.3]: 14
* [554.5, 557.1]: 22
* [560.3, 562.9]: 20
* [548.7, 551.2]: 18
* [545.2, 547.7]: 16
